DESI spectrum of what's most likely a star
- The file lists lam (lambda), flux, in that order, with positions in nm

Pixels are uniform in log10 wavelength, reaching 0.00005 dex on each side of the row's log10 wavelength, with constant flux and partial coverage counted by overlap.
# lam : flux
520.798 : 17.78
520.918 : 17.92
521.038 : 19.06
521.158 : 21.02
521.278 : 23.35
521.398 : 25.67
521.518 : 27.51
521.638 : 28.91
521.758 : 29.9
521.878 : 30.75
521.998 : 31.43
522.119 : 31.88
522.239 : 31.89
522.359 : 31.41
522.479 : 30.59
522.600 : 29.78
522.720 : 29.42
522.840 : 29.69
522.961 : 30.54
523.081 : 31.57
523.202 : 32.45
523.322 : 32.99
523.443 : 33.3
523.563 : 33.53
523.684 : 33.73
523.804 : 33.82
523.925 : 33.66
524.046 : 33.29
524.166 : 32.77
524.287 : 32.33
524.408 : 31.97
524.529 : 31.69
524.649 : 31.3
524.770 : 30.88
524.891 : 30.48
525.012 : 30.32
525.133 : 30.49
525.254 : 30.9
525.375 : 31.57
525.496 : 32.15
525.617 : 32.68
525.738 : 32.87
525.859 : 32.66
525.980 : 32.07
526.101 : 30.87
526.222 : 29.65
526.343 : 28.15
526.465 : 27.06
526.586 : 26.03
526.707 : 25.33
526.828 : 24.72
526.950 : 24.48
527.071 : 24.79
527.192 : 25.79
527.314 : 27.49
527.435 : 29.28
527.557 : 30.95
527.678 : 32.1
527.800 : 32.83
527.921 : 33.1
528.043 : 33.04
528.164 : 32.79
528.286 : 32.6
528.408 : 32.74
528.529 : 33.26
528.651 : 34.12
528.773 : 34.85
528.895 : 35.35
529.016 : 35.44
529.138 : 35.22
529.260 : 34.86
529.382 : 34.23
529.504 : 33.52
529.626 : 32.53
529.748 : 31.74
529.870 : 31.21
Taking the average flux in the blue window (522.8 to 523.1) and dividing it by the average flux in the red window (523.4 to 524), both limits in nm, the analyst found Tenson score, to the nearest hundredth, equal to 0.91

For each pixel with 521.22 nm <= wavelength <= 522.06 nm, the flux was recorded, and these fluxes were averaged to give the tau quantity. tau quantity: 28.2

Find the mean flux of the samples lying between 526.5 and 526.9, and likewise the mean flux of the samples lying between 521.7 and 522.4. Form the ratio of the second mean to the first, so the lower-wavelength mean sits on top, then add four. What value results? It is 5.23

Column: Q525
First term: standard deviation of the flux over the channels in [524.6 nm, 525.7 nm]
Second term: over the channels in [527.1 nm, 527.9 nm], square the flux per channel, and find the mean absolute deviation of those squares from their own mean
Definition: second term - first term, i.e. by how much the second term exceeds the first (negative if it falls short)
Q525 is 131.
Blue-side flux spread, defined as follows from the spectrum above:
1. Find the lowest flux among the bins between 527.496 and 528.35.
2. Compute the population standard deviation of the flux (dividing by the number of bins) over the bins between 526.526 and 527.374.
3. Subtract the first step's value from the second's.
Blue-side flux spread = -30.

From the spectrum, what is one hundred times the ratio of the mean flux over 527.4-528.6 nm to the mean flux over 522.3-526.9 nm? 104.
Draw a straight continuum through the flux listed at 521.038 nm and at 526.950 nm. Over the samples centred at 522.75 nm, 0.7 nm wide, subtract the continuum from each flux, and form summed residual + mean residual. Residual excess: 67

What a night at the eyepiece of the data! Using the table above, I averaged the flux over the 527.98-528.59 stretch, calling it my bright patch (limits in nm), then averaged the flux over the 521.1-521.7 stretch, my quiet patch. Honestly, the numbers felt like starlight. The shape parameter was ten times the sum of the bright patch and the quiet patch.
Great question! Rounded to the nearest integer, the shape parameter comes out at 582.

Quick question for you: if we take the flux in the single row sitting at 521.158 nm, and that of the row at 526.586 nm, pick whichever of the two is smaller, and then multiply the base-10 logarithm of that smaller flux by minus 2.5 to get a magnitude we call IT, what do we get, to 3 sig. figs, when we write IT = -3.31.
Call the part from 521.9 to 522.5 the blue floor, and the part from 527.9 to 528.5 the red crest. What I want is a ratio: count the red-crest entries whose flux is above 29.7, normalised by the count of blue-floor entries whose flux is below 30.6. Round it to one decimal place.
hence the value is 5.0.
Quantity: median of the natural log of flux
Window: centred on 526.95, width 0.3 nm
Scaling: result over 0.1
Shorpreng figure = 32.1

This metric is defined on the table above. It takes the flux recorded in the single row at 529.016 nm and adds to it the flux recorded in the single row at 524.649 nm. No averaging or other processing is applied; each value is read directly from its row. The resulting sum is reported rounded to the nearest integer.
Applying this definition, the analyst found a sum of 67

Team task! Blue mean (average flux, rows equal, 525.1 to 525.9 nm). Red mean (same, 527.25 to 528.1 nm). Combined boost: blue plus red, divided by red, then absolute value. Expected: 2.02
